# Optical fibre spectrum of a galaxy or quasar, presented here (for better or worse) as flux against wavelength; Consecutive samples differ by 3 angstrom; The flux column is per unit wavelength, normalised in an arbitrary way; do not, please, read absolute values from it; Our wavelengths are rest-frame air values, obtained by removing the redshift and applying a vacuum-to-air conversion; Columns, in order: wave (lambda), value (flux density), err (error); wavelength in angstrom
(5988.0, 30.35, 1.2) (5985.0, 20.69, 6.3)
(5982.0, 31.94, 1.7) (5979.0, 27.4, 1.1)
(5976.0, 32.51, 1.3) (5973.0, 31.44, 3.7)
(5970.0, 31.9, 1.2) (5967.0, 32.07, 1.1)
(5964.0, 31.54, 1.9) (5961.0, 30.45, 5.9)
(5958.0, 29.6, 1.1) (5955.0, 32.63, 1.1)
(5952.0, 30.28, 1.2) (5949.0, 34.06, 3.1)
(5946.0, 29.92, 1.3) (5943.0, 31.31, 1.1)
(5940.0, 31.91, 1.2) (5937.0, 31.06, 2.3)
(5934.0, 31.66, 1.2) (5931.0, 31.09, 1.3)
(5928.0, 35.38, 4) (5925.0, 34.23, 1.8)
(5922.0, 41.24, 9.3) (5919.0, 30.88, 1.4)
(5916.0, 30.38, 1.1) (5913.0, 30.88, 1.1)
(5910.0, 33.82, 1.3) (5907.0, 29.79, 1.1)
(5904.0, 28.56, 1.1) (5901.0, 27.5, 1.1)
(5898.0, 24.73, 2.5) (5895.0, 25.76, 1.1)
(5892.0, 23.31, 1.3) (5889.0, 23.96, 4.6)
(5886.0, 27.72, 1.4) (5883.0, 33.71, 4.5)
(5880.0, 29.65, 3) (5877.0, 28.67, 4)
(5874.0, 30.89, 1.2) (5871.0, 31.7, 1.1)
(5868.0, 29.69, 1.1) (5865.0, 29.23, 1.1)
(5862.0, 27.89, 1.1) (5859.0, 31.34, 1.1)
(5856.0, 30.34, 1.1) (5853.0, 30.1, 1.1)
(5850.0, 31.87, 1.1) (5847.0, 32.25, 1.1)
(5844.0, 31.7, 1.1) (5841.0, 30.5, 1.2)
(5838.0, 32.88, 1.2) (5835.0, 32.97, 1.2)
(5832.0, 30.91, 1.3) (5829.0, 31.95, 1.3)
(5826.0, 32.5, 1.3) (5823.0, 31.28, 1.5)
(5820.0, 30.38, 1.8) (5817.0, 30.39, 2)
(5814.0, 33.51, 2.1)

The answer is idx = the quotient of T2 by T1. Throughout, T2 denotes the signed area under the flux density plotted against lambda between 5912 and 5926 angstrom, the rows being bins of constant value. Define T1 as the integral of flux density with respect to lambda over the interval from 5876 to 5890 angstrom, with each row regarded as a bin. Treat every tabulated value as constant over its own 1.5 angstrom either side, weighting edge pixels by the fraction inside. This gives 1.16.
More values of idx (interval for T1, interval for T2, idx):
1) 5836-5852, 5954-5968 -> 0.86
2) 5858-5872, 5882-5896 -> 0.89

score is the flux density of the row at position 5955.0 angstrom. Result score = 32.63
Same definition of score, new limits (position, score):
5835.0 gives 32.97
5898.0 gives 24.73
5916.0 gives 30.38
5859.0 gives 31.34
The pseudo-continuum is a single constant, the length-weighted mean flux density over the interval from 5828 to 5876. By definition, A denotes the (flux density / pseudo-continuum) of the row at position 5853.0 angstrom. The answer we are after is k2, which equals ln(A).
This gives -0.029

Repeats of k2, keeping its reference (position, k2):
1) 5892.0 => -0.284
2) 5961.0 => -0.017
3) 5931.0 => 0.004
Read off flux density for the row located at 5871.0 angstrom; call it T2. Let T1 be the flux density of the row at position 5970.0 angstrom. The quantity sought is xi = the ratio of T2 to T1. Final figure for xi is 0.99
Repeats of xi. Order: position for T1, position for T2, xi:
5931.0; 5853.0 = 0.97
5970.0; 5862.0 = 0.87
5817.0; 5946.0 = 0.98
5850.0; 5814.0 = 1.05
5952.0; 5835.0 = 1.09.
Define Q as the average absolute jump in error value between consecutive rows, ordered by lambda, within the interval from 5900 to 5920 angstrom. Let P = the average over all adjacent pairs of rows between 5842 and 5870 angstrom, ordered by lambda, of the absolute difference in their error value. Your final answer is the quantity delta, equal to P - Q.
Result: -0.1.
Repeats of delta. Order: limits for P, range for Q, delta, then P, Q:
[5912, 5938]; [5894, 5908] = 2.0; 2.7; 0.70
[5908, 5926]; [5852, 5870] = 3.2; 3.2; 0.00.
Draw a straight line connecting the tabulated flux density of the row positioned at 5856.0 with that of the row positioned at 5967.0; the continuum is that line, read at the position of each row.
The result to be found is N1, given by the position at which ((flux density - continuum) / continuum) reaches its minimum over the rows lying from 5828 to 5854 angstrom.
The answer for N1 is 5853.0 angstrom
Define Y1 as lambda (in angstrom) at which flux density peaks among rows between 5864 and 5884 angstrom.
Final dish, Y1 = 5883.0 angstrom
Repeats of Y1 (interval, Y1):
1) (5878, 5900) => 5883.0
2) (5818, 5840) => 5835.0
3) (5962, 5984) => 5976.0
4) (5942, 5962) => 5949.0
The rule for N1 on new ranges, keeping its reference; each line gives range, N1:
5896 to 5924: 5898.0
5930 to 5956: 5946.0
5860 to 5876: 5862.0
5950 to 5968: 5958.0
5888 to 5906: 5892.0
